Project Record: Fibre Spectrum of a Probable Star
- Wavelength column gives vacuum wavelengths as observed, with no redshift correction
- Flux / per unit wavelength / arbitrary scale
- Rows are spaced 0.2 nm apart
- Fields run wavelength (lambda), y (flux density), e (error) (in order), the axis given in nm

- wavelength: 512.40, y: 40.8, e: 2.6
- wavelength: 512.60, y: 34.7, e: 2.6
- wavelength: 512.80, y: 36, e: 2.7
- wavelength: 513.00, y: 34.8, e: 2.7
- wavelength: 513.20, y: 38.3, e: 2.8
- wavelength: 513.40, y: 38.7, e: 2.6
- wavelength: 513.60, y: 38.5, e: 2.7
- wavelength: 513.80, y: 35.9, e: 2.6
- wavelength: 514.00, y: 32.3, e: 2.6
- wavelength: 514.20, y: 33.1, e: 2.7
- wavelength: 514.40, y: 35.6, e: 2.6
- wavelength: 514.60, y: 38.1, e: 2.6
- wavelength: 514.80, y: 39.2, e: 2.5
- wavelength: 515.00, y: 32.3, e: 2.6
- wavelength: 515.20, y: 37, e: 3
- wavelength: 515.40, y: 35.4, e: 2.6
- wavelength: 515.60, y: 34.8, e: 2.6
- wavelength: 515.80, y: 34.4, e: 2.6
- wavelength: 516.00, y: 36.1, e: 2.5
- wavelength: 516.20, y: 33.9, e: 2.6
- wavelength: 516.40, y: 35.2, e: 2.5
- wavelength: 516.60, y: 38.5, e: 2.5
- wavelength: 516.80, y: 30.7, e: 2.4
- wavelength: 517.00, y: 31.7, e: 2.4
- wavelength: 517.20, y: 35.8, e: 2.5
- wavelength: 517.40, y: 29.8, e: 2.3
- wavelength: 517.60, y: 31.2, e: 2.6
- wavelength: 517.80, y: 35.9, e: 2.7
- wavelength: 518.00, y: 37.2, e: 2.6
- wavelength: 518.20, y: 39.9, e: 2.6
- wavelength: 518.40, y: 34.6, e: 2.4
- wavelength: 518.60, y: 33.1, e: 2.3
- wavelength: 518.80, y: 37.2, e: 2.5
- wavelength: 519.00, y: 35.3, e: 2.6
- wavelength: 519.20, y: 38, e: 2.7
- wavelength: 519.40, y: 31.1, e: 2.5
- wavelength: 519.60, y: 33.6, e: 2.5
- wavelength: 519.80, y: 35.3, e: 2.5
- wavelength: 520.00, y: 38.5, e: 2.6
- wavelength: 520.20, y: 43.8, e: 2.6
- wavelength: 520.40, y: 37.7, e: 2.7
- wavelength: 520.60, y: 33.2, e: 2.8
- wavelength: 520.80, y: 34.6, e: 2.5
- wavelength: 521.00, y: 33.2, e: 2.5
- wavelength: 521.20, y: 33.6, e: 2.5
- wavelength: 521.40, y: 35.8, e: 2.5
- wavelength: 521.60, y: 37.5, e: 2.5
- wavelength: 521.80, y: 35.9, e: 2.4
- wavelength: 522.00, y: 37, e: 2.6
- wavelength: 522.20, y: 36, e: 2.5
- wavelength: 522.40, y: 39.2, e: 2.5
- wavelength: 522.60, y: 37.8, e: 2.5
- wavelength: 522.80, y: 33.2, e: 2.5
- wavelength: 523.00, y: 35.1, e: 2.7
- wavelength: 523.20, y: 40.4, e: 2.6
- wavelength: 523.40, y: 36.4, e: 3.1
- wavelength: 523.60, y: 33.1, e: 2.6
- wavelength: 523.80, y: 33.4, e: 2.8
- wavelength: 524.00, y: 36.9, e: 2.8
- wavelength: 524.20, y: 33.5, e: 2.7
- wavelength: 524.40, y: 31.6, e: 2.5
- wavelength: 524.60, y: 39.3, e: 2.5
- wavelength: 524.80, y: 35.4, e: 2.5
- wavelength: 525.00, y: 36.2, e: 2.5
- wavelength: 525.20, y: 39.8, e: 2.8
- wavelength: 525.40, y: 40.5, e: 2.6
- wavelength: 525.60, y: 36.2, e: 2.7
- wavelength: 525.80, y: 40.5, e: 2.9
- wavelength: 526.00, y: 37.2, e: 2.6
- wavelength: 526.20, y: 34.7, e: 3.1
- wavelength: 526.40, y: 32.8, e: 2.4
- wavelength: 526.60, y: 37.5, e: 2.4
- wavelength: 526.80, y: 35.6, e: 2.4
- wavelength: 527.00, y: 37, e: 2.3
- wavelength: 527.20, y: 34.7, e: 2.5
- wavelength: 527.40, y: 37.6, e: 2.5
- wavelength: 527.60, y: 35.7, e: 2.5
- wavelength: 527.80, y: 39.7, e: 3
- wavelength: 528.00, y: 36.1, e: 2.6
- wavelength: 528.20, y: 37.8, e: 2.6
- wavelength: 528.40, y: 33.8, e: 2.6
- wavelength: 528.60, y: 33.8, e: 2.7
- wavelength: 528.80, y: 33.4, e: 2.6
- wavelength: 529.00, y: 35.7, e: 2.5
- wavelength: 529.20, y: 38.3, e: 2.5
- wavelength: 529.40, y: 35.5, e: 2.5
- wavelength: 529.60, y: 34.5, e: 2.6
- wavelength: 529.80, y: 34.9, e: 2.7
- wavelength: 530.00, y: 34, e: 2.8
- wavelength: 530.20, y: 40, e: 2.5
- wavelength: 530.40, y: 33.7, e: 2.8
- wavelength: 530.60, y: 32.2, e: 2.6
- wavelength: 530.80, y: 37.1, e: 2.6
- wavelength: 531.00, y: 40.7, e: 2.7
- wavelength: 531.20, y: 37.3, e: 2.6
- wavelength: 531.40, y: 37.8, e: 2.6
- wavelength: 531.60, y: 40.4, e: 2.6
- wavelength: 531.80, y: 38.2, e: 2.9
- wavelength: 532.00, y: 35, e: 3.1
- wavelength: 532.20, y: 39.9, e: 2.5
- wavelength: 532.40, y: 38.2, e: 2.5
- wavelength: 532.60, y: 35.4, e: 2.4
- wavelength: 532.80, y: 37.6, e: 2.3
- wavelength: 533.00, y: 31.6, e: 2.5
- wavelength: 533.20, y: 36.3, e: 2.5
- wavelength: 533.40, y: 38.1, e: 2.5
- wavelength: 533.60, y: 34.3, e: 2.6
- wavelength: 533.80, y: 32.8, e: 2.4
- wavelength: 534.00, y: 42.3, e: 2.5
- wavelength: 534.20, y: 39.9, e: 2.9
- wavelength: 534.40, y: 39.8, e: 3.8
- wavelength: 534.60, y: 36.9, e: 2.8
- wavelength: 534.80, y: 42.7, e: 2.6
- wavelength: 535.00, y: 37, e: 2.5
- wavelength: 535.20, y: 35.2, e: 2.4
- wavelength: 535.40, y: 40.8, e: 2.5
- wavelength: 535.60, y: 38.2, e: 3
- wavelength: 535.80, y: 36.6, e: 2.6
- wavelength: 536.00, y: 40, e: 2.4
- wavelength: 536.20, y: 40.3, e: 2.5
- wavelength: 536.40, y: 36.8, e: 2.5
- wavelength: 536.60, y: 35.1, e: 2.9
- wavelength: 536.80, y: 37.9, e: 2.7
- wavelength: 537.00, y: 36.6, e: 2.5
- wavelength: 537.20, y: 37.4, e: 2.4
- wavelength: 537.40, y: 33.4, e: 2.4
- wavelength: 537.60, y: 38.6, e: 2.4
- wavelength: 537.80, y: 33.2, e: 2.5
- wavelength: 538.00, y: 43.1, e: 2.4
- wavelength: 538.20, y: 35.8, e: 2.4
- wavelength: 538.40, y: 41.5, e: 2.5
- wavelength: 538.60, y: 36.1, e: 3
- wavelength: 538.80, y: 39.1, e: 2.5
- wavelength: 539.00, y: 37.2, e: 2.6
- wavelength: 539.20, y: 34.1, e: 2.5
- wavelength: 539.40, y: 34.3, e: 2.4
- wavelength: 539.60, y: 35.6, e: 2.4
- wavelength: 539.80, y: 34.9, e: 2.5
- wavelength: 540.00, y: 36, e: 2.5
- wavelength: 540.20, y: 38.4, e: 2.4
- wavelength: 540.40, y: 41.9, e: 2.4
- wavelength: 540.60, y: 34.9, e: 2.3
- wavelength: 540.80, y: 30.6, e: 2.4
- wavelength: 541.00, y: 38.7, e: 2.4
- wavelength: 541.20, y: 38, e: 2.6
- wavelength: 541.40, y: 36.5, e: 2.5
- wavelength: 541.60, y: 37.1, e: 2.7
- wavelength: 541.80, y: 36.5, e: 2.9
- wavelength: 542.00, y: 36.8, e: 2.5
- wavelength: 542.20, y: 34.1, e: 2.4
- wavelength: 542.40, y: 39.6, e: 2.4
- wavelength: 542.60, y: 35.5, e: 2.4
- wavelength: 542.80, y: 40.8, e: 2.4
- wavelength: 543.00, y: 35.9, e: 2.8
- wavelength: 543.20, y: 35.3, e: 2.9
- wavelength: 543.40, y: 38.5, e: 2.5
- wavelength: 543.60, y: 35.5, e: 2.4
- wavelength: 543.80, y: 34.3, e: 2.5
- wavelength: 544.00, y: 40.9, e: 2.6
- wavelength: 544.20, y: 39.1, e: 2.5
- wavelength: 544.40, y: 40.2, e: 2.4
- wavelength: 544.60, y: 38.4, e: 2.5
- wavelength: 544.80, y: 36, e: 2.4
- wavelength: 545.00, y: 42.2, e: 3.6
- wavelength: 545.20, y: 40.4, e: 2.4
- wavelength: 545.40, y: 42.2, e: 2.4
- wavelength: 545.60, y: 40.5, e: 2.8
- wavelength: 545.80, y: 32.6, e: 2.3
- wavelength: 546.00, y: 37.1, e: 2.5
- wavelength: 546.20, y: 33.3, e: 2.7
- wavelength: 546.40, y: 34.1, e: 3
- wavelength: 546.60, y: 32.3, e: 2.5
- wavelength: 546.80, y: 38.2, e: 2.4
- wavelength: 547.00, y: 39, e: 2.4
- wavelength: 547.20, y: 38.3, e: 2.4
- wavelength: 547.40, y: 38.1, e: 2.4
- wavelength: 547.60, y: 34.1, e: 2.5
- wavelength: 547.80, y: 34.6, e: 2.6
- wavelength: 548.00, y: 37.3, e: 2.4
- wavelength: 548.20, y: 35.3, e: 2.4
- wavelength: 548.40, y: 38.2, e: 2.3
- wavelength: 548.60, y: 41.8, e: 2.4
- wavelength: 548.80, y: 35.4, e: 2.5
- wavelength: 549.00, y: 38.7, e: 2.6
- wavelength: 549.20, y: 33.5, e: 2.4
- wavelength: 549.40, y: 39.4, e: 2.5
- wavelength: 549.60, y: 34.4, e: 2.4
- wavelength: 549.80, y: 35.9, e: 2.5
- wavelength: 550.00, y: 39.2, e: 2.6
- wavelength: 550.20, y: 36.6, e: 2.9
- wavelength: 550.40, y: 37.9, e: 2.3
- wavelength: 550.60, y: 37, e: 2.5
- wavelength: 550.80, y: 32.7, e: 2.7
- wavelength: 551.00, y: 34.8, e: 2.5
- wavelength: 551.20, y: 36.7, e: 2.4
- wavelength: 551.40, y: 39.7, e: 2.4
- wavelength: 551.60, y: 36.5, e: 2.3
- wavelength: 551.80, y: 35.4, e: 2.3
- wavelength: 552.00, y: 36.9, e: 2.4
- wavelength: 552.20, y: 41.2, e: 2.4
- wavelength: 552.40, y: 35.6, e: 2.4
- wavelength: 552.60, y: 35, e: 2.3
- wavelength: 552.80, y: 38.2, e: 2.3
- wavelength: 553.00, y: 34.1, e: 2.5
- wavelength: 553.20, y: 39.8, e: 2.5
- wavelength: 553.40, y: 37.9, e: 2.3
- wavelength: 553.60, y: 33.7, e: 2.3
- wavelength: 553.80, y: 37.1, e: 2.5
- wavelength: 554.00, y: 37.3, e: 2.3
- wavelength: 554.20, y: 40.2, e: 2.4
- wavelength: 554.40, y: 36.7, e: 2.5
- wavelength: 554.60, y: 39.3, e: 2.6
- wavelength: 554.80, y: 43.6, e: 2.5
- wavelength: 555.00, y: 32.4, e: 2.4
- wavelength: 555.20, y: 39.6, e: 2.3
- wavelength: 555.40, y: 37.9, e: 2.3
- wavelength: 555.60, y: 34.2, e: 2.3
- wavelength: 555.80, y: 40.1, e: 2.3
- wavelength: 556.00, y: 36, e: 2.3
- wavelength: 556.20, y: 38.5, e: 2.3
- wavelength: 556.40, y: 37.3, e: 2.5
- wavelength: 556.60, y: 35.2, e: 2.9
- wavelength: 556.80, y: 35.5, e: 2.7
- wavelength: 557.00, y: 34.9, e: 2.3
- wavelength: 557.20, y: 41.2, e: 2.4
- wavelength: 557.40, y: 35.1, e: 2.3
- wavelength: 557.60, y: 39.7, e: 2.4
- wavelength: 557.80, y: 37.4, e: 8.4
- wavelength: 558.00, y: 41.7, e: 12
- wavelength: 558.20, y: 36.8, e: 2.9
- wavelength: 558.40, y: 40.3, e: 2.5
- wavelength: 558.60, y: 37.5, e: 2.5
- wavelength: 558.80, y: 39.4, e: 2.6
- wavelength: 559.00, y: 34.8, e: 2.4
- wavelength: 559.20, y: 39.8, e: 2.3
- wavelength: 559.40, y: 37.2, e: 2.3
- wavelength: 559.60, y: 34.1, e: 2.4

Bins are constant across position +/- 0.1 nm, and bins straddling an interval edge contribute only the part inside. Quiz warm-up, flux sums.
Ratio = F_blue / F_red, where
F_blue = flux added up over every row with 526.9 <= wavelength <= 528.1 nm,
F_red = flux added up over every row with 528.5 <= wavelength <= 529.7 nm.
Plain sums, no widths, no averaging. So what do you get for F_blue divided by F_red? 1.05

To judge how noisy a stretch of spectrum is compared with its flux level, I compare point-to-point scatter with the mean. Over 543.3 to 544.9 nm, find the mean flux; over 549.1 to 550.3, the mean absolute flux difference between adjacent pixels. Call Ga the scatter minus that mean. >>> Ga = -34.2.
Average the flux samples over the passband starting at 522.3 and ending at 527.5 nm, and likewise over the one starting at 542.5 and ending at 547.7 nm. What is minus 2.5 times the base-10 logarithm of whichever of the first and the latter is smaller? -3.90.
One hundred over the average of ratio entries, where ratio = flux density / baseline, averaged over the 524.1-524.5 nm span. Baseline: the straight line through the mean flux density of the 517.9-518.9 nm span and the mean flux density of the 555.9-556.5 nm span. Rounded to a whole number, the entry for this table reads 112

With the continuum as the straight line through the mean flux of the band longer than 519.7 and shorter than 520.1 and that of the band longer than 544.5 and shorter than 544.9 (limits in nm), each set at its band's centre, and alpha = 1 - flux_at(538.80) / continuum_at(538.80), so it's -0.053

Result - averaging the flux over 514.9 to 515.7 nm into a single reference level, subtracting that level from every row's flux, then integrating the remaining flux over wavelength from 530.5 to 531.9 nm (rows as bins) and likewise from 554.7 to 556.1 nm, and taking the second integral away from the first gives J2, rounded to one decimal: 0.0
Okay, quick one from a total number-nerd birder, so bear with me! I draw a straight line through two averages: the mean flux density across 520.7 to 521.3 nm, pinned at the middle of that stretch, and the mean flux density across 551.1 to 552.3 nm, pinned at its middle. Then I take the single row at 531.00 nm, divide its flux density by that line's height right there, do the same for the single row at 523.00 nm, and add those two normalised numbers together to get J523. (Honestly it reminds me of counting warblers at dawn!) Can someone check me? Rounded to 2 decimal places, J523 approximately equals 2.19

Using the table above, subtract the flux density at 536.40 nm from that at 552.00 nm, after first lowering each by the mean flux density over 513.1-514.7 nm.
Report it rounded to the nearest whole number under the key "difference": 0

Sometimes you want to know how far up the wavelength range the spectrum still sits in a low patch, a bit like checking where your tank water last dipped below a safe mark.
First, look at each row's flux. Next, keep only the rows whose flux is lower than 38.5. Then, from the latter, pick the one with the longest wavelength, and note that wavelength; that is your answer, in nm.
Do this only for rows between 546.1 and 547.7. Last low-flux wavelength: 547.60 nm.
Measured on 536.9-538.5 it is 538.20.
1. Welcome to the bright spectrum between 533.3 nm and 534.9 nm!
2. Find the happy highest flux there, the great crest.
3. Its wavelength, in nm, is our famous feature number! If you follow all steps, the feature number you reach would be 534.80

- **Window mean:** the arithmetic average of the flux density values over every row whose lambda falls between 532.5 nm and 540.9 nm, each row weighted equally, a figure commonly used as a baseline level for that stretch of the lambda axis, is 37.1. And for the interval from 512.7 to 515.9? 35.9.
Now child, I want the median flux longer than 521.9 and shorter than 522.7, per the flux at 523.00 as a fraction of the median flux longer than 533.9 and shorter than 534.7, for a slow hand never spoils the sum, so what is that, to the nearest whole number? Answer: 42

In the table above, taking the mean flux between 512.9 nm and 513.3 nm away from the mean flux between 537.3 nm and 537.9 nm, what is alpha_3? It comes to -1.5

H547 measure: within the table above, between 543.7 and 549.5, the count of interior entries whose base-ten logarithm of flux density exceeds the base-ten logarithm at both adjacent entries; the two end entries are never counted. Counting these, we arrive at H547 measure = 10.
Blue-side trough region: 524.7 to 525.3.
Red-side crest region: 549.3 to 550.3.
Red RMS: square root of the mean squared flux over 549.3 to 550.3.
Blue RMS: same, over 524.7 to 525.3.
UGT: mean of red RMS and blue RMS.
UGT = 37.2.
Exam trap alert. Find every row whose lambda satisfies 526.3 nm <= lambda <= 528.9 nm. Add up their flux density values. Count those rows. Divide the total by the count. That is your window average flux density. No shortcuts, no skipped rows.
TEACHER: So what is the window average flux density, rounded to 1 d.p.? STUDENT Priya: 35.8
